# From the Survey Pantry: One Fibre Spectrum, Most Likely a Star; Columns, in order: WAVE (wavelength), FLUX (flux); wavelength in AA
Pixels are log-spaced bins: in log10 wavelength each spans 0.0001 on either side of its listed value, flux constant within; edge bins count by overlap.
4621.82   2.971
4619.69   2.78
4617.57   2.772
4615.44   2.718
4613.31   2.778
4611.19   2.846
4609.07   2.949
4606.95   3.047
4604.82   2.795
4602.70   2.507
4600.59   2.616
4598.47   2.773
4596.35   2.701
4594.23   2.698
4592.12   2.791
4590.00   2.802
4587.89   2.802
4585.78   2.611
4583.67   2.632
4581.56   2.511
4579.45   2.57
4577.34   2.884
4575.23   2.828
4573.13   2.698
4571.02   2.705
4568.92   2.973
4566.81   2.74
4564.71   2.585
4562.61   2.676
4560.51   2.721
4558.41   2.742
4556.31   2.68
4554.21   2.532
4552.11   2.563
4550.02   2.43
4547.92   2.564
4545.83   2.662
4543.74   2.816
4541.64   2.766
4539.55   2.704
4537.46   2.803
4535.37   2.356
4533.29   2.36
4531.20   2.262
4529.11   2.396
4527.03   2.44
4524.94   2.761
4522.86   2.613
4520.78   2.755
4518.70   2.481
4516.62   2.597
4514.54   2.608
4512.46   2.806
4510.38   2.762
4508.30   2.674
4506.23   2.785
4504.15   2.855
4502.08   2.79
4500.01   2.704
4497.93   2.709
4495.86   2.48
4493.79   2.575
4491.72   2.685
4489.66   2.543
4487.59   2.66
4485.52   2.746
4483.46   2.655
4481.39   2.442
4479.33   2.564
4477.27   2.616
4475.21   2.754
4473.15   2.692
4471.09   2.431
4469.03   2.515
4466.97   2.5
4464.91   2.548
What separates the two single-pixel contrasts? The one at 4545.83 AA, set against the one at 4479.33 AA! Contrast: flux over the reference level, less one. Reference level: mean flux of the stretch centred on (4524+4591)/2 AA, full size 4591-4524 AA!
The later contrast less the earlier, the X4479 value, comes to 0.04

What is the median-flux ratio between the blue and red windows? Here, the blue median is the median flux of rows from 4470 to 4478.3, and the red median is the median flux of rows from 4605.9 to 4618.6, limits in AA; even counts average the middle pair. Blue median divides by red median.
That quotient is 0.94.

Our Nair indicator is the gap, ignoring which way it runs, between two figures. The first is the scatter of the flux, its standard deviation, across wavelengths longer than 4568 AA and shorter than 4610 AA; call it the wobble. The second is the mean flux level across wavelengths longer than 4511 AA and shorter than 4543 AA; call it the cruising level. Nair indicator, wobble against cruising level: 2.44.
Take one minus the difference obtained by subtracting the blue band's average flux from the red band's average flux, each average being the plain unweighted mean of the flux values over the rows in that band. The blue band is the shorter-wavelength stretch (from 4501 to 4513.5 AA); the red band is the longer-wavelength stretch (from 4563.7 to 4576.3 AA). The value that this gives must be 1.02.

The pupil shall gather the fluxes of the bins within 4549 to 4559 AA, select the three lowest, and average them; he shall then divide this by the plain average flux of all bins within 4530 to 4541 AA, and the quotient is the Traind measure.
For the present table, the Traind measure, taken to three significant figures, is 1.00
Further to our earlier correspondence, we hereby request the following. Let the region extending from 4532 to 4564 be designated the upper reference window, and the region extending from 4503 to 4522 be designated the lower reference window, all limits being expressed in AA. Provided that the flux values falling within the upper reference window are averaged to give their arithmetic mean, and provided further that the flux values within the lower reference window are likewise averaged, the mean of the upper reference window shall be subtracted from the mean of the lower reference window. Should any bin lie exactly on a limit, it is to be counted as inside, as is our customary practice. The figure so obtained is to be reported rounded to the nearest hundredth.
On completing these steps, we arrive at 0.08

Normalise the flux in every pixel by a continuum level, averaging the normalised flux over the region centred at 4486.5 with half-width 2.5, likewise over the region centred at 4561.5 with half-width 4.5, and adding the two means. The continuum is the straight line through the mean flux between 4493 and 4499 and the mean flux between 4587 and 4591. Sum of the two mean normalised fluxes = 2.03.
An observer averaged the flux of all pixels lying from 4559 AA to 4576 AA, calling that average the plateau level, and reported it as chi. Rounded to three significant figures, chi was 2.74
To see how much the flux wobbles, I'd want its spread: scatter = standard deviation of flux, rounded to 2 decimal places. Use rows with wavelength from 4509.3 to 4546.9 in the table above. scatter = 0.18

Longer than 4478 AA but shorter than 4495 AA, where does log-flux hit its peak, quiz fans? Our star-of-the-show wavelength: 4485.52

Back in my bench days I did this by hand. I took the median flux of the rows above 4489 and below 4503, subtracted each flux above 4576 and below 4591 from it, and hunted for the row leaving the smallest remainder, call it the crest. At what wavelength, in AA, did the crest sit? 4577.34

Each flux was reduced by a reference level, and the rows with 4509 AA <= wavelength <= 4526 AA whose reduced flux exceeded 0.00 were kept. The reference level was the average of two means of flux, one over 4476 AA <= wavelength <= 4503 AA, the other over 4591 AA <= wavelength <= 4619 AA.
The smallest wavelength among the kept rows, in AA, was 4510.38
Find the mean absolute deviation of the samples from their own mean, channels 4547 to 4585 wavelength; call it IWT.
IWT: 0.107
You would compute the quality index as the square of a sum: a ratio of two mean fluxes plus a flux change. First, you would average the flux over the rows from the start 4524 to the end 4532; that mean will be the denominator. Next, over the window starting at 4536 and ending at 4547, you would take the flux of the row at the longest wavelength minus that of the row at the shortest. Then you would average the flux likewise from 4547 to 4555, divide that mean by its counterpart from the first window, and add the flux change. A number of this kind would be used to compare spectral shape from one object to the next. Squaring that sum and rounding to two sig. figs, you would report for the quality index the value 0.78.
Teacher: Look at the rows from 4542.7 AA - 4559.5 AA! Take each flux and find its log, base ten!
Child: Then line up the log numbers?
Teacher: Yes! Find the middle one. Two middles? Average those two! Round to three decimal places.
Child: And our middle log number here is 0.417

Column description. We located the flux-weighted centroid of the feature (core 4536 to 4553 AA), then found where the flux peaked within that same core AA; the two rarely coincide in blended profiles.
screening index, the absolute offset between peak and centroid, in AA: 0.9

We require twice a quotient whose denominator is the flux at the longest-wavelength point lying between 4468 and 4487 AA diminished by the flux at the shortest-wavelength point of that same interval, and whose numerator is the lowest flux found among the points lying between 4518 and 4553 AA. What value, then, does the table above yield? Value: 20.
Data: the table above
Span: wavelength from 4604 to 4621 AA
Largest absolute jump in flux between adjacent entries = 0.25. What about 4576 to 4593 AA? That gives 0.31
